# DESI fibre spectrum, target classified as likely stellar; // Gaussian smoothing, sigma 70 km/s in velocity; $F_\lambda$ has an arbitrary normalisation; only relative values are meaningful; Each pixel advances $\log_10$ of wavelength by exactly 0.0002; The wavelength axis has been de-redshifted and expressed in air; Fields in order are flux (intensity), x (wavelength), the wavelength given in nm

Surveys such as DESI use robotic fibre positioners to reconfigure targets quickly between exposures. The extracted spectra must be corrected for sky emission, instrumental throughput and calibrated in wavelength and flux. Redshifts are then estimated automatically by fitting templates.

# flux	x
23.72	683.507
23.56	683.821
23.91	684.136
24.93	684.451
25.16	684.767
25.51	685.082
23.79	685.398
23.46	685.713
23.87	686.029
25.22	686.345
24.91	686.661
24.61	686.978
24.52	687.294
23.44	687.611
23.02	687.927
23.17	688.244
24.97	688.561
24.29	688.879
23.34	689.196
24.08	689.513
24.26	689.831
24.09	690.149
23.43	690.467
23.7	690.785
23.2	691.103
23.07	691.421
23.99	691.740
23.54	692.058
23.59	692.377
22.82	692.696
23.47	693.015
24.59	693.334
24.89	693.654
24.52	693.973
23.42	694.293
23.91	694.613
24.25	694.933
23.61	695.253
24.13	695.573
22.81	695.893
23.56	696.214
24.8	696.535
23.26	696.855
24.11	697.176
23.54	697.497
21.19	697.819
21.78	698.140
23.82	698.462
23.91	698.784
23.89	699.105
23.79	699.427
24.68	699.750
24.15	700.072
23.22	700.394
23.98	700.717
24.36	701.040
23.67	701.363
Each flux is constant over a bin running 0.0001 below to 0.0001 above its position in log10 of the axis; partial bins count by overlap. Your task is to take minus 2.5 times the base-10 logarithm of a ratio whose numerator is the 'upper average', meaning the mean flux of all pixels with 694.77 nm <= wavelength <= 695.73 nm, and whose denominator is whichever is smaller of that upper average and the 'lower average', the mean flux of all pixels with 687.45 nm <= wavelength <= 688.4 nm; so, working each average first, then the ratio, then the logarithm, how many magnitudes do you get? -0.036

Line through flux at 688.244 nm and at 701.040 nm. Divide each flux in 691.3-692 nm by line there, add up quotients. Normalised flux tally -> 2.00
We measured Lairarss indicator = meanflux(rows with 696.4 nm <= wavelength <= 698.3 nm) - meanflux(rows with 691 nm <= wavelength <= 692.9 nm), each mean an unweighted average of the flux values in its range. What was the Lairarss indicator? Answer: -0.3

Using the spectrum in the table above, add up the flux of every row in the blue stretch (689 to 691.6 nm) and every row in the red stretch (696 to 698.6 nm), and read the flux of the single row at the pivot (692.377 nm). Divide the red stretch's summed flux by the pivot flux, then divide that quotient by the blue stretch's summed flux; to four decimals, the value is 0.0417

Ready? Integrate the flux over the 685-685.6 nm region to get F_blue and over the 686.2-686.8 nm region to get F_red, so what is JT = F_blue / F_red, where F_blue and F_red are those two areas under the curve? 0.98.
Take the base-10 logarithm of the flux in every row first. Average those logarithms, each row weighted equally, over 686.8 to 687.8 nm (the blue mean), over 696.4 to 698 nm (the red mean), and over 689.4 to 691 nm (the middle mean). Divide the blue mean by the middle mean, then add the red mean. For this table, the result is 2.372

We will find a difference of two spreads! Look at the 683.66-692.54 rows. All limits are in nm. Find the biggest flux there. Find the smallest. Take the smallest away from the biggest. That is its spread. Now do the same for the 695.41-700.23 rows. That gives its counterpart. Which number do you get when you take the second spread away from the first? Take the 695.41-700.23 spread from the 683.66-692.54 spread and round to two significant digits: -1.1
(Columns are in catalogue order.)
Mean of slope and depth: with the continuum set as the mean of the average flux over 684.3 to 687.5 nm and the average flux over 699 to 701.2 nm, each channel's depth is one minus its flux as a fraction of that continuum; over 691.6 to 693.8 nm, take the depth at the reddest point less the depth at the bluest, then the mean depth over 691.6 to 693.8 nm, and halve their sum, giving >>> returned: -0.009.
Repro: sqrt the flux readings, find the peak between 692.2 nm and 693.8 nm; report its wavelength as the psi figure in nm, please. 693.654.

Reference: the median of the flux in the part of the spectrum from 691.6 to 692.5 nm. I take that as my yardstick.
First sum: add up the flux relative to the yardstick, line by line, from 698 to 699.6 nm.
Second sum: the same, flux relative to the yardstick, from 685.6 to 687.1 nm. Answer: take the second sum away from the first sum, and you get -0.21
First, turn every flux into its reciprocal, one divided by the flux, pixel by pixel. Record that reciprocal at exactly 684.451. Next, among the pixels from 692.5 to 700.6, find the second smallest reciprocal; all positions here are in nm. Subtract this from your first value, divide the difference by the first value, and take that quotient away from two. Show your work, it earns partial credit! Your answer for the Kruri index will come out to 2.01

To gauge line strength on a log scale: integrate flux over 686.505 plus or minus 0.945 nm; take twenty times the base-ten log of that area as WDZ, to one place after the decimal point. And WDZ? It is 33.3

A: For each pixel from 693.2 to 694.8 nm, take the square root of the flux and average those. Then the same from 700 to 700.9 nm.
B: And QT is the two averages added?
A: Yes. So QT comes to 9.80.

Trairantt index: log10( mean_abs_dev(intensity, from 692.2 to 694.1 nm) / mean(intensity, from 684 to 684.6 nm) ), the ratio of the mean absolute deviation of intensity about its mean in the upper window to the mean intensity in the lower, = -1.55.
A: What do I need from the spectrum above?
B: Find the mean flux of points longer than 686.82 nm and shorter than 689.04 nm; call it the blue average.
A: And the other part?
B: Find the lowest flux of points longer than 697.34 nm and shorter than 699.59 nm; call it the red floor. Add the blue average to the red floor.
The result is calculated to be 45.2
